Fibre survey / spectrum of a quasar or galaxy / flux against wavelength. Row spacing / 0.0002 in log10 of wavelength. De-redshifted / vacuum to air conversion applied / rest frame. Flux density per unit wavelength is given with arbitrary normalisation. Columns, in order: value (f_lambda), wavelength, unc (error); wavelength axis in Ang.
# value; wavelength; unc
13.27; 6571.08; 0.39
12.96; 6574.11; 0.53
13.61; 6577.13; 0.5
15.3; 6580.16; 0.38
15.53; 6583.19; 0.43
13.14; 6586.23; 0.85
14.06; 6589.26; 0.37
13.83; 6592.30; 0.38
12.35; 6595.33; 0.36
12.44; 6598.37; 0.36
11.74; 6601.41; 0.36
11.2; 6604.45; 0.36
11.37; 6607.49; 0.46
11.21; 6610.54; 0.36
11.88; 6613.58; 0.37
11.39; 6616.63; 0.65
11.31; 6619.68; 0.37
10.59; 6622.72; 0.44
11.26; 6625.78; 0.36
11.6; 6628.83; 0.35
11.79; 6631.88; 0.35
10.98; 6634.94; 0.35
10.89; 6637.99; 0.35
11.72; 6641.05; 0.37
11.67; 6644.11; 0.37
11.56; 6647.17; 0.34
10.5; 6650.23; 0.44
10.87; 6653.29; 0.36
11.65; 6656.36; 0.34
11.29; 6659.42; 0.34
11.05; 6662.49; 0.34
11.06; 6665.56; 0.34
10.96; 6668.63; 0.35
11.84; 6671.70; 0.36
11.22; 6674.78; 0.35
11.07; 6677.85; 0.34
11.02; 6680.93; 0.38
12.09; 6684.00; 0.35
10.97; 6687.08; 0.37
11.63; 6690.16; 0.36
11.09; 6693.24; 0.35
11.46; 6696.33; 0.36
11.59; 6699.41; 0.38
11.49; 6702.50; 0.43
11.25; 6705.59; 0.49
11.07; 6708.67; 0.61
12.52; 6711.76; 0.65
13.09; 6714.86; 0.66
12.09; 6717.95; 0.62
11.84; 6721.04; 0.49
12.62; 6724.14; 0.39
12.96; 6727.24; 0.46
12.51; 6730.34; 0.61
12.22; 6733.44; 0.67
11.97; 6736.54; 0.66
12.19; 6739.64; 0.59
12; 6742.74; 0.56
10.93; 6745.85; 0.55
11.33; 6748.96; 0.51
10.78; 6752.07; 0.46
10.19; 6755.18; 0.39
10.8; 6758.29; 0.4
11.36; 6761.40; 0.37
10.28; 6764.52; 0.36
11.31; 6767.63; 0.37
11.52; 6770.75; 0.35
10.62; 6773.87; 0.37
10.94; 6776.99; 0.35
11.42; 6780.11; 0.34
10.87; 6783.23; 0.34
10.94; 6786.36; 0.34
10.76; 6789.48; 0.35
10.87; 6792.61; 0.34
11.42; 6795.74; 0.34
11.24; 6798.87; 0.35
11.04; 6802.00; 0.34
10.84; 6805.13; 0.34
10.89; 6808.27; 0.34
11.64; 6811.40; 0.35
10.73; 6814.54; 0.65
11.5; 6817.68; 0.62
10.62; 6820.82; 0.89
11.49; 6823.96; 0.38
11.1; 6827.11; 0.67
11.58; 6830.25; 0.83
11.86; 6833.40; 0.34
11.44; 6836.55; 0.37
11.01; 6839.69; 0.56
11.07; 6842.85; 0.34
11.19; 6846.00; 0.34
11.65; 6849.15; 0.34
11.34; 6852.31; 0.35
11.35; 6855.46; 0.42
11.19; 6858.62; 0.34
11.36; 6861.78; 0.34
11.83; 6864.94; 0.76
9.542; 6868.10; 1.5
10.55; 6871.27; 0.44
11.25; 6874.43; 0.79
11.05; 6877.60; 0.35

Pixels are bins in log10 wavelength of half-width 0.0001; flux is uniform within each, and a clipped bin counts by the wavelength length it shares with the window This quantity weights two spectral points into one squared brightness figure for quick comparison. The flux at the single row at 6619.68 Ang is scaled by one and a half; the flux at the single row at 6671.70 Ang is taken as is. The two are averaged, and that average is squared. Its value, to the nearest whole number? 207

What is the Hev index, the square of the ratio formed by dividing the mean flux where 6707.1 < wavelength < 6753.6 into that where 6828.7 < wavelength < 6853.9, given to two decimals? 0.90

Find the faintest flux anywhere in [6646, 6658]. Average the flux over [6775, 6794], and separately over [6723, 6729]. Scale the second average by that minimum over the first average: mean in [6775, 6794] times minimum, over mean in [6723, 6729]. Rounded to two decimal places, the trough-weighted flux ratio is 9.00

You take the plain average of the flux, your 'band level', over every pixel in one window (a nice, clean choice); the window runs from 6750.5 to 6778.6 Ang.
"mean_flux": 10.9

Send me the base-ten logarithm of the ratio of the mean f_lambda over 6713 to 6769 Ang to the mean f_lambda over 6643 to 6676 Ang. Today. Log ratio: 0.017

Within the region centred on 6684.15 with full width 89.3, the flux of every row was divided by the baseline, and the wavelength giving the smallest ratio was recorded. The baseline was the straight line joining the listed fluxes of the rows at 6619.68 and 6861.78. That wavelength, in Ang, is 6650.23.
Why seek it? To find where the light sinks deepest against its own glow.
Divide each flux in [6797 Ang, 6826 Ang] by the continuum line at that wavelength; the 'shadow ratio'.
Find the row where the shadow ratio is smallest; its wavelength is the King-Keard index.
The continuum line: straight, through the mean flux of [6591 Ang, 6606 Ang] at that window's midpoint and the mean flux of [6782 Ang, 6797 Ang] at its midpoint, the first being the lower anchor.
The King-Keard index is 6820.82 Ang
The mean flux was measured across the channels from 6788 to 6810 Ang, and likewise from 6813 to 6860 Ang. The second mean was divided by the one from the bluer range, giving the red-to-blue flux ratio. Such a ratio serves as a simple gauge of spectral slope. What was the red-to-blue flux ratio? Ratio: 1.02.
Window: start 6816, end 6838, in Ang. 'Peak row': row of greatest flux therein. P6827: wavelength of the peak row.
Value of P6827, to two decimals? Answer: 6833.40 Ang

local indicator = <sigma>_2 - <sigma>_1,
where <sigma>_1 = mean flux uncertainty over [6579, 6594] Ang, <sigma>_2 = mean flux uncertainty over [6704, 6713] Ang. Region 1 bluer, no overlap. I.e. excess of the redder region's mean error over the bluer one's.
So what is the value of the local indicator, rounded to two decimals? 0.10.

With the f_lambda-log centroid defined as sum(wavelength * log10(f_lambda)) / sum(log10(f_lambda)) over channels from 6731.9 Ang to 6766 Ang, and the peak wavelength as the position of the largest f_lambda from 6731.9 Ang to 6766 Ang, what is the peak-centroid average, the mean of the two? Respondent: 6741.1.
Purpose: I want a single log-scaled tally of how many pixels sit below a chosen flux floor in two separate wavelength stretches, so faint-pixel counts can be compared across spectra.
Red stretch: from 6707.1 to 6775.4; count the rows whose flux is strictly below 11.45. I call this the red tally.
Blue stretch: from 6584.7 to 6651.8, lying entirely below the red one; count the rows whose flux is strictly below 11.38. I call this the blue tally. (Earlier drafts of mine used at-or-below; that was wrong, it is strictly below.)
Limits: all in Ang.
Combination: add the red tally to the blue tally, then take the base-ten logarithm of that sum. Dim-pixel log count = 1.28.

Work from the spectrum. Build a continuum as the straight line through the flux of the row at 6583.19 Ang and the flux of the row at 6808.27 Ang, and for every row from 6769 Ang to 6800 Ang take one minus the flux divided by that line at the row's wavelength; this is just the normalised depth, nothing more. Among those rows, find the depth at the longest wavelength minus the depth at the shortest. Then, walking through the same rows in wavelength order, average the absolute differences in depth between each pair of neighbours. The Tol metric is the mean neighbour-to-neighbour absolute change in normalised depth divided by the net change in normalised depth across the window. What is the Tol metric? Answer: -1.3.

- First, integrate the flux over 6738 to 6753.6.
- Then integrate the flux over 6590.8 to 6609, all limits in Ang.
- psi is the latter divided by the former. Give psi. 1.2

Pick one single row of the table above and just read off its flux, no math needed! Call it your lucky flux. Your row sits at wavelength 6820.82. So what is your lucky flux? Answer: 10.62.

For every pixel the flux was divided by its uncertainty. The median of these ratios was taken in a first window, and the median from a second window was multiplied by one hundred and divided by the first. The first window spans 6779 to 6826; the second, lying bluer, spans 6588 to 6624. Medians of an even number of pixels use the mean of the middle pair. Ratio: 99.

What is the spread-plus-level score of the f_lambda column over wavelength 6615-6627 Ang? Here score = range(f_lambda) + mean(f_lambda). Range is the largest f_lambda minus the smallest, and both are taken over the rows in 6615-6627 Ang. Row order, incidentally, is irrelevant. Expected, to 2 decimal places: 11.94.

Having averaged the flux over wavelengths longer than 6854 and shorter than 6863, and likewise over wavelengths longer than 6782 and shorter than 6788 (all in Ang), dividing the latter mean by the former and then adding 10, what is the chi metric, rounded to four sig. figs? 10.97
